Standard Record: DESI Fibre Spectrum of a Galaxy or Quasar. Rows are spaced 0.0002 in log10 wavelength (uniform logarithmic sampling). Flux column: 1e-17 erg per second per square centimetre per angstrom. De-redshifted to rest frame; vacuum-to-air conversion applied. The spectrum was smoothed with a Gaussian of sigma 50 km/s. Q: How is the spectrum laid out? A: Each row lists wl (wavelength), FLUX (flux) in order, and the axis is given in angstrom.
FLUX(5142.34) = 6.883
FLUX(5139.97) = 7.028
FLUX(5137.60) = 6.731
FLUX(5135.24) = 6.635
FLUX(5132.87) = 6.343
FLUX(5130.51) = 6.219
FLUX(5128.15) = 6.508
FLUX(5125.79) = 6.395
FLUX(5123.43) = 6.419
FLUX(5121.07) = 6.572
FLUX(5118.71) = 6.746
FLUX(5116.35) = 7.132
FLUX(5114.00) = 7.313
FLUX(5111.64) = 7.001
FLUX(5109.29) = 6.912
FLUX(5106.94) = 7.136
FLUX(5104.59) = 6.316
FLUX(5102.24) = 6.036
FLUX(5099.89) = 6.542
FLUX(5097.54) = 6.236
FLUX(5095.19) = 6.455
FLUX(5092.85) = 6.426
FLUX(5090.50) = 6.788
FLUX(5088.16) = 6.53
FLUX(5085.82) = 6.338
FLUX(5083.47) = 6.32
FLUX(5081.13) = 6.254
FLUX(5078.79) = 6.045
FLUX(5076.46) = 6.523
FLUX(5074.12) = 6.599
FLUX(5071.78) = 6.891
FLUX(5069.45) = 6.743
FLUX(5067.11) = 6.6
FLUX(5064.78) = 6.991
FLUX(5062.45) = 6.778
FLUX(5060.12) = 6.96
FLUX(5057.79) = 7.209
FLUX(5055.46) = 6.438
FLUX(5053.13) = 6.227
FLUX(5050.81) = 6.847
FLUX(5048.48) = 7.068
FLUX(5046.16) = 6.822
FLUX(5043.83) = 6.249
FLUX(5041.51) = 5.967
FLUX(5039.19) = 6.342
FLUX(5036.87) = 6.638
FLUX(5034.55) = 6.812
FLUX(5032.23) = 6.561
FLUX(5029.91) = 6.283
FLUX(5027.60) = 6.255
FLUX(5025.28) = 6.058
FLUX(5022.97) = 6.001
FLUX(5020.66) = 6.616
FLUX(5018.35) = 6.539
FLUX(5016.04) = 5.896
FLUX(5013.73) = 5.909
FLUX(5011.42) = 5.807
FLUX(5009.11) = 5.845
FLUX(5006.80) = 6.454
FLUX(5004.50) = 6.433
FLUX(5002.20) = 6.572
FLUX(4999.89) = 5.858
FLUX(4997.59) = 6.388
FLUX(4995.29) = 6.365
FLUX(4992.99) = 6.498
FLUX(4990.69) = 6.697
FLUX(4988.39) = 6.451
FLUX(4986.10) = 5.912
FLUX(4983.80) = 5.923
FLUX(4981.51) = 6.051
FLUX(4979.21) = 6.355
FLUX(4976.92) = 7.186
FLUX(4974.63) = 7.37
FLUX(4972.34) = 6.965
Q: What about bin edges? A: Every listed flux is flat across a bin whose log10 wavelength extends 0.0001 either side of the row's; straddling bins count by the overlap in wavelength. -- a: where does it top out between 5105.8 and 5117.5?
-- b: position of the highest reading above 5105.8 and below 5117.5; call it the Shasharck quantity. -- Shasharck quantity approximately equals 5114.00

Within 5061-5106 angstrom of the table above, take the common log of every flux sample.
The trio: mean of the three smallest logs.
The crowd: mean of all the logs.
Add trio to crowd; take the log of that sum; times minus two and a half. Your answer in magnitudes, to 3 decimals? -0.509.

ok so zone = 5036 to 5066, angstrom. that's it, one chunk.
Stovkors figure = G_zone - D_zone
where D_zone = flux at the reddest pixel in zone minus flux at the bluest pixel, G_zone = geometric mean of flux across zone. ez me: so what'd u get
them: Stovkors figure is 6.29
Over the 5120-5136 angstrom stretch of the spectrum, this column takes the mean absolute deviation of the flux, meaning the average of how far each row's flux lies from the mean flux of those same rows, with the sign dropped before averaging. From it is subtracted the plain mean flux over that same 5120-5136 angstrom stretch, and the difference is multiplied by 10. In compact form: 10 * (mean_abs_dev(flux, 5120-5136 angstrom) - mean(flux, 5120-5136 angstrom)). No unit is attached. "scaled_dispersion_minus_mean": -63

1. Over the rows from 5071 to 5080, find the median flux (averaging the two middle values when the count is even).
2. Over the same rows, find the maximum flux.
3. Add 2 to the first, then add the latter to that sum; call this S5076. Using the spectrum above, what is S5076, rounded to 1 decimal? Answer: 15.5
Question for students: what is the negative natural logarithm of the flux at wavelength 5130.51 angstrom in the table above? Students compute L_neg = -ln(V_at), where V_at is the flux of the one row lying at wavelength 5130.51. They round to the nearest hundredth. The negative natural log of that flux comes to -1.83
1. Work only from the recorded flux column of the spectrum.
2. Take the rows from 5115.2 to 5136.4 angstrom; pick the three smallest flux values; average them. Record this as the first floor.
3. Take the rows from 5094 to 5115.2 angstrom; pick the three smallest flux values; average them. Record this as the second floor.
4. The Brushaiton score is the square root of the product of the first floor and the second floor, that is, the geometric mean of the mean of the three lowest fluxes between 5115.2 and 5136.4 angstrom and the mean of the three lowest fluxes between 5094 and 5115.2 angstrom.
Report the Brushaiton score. 6.26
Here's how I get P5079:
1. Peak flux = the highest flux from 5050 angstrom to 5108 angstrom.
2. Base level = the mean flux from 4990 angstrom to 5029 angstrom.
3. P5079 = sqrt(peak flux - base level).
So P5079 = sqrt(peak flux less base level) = 1.0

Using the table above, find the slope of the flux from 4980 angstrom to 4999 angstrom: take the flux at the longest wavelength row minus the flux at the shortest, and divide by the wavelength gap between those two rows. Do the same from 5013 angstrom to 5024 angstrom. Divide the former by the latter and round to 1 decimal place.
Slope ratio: 2.1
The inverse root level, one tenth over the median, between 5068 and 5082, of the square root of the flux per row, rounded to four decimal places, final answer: 0.0390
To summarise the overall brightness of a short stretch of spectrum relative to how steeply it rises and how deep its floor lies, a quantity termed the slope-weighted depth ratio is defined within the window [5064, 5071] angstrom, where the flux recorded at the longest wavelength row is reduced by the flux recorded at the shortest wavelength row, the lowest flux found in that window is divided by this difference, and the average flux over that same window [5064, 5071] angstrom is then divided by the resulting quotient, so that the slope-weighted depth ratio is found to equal -0.25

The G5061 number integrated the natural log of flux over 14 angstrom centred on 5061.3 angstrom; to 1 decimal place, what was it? 26.9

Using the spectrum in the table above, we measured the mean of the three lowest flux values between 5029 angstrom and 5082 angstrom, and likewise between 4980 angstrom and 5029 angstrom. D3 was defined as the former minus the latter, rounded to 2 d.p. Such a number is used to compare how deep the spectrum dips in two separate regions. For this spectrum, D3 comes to 0.24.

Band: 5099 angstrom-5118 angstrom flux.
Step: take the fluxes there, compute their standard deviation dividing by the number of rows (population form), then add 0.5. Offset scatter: 0.92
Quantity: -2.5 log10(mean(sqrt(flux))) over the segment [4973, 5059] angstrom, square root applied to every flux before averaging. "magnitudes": -1.01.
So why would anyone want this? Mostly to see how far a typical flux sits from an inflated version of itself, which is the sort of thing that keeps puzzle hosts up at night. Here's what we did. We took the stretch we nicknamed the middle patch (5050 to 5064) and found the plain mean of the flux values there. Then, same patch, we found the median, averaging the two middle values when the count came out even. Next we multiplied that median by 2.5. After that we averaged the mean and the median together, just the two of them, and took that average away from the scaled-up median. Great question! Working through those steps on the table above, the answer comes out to 10.3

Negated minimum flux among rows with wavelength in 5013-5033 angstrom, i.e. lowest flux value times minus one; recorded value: -5.90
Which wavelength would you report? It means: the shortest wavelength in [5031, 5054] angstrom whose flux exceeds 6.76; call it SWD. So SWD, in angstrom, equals 5034.55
